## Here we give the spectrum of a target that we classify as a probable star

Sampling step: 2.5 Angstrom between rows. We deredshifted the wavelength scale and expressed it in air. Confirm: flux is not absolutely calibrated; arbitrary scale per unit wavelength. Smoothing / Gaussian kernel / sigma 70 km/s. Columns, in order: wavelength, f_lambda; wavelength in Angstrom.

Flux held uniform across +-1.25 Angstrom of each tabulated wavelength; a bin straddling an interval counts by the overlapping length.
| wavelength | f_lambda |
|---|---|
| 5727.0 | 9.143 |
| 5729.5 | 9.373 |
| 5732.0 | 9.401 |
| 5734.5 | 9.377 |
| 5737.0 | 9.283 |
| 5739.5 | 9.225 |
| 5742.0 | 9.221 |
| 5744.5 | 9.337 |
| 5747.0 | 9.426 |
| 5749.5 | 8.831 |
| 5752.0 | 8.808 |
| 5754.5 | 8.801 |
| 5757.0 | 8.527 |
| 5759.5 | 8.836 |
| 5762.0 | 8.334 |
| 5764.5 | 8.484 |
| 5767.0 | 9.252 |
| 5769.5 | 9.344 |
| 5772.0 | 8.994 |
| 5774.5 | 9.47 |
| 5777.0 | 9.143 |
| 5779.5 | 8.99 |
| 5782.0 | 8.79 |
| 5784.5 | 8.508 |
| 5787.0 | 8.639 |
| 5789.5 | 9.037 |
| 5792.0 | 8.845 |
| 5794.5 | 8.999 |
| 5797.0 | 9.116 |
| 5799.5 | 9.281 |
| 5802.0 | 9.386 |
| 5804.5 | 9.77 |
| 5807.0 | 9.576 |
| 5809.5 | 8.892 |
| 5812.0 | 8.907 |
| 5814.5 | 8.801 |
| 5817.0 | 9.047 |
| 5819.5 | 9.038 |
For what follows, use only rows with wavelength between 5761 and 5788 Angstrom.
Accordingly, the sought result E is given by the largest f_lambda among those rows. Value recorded 9.47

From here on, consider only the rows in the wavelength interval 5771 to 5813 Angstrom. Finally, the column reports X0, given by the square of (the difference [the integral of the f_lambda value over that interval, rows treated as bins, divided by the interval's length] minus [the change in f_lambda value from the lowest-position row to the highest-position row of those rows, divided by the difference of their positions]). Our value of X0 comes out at 82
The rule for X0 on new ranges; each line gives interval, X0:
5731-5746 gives 87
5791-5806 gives 84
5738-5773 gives 80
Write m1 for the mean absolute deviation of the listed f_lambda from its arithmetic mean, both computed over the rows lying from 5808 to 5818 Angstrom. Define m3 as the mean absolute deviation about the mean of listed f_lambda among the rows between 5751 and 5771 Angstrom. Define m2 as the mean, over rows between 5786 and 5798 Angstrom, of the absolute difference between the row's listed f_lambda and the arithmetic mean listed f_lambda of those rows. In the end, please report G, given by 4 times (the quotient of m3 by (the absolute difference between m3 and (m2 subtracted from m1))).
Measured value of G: 3.06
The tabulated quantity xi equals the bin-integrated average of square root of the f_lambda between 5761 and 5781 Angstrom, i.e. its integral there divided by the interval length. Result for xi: 3.00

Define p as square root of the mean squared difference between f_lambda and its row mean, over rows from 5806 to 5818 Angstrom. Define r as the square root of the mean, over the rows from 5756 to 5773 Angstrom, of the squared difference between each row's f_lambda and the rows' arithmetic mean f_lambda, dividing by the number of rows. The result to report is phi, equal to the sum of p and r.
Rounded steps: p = 0.28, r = 0.36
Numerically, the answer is 0.64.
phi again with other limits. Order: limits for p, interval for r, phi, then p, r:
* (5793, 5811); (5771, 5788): 0.59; 0.29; 0.30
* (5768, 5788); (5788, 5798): 0.41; 0.31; 0.10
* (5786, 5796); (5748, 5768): 0.42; 0.16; 0.27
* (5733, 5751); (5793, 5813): 0.48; 0.18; 0.30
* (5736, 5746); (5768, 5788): 0.36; 0.05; 0.31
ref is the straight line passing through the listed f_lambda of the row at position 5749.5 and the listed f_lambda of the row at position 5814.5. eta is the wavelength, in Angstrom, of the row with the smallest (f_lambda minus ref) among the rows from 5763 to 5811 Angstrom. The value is 5764.5 Angstrom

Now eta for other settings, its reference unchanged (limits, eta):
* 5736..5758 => 5757.0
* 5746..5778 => 5762.0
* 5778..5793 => 5784.5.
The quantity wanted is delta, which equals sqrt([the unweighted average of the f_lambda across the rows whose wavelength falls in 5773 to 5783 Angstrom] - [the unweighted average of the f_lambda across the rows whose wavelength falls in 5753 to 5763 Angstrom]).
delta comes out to 0.69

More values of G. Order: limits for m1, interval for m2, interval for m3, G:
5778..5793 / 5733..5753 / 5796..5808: 3.49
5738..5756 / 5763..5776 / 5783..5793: 3.06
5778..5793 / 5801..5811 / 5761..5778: 3.02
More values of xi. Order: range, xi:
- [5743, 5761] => 2.99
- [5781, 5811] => 3.01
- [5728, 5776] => 3.01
